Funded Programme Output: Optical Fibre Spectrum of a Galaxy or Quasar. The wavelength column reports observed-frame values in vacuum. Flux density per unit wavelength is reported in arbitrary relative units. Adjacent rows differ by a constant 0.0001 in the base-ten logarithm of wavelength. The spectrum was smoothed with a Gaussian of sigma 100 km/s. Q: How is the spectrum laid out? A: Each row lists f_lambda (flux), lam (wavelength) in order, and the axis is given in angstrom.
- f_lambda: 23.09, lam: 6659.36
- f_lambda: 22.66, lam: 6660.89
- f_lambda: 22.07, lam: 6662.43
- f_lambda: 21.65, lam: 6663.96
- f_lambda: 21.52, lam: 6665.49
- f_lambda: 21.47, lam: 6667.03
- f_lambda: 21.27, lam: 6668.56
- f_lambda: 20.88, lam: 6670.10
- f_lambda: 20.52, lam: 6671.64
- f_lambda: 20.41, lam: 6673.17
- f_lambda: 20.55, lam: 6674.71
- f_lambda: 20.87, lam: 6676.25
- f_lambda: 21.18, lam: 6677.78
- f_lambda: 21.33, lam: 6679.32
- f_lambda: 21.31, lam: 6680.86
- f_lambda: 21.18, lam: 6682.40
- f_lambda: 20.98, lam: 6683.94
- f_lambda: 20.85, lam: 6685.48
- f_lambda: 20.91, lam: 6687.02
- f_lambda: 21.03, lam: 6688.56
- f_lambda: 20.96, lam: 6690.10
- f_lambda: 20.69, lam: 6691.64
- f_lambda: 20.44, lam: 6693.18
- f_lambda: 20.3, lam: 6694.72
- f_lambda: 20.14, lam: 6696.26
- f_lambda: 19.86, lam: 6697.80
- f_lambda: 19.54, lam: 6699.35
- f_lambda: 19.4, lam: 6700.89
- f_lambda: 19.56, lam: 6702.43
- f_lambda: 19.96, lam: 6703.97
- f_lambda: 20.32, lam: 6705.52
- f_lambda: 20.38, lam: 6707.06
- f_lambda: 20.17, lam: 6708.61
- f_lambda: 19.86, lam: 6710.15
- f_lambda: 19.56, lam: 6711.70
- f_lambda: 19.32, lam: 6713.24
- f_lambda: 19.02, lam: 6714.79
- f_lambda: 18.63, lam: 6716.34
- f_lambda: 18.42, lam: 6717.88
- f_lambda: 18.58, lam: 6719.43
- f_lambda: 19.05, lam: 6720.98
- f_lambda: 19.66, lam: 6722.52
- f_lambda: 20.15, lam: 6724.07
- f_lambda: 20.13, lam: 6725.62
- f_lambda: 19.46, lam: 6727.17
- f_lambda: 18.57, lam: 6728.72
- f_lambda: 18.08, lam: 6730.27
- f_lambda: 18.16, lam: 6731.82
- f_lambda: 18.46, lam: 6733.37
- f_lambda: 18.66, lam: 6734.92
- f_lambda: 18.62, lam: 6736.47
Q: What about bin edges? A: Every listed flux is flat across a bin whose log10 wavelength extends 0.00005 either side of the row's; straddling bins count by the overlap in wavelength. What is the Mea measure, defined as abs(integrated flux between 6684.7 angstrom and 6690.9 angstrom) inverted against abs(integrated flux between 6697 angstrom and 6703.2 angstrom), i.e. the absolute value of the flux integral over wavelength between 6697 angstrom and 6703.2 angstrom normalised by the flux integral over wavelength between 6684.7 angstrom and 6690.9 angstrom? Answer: 0.94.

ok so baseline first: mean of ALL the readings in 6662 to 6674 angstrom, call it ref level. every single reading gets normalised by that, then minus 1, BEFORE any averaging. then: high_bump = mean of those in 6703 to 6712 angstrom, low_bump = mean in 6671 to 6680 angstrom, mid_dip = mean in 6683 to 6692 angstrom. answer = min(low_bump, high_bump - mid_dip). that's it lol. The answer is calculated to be -0.041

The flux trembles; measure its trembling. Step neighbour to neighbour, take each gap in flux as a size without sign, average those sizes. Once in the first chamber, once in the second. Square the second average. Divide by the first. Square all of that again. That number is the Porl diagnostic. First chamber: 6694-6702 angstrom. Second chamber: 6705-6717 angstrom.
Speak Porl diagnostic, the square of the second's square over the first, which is 0.1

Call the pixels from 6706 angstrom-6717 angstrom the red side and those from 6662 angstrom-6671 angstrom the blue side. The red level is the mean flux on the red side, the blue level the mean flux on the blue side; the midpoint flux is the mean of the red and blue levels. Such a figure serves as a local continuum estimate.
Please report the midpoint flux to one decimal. 20.5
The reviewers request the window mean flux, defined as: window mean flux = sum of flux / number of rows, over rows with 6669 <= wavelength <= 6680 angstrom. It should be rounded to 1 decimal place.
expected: 20.8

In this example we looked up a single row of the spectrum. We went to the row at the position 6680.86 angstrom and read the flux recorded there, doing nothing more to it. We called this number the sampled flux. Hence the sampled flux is 21.31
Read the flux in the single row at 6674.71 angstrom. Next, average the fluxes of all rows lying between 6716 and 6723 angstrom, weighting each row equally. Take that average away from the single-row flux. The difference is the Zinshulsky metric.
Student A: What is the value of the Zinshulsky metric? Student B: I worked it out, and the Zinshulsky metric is 1.68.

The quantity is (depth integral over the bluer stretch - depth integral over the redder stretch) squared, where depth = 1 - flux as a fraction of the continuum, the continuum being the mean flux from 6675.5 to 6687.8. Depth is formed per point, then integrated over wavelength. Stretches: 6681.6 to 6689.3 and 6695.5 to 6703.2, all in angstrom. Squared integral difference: 0.22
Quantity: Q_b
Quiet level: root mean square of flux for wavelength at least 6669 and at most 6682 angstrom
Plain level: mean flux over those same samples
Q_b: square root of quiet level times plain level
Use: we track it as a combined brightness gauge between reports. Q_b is 20.9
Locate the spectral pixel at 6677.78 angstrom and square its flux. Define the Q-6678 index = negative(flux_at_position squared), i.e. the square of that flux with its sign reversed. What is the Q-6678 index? -449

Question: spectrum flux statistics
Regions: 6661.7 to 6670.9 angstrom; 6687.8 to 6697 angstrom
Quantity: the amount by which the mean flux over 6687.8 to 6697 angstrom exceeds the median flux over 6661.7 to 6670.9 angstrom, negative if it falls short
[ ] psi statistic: -0.9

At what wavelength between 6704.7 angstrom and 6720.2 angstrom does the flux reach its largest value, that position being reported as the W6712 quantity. 6707.06 angstrom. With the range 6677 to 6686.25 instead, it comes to 6679.32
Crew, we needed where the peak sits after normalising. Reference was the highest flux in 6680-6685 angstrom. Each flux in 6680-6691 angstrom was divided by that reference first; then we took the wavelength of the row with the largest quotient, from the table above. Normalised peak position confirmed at 6680.86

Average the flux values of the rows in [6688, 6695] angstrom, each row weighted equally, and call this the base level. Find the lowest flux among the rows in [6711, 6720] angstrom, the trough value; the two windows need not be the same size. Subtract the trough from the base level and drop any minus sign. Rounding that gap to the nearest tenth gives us 2.3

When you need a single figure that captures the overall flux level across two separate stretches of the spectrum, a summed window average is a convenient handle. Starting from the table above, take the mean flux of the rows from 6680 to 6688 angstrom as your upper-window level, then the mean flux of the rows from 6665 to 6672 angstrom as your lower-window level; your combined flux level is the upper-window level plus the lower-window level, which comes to 42.2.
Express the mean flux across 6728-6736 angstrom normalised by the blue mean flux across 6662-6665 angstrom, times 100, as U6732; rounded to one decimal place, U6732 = 84.1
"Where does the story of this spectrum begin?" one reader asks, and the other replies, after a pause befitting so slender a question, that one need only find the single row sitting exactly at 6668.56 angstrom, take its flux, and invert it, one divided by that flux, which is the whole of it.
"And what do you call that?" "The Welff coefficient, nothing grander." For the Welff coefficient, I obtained 0.0470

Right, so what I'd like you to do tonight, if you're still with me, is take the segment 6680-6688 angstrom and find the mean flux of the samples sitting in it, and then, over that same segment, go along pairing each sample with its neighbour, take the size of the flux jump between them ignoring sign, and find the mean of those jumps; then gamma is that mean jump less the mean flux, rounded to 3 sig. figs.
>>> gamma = -20.9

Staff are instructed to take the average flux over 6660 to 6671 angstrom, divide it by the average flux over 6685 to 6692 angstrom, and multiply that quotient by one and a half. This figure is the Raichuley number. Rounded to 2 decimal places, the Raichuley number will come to 1.55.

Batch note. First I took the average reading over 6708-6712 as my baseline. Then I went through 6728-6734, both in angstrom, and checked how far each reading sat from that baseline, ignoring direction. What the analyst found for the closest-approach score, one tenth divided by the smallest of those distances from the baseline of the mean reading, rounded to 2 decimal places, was 0.08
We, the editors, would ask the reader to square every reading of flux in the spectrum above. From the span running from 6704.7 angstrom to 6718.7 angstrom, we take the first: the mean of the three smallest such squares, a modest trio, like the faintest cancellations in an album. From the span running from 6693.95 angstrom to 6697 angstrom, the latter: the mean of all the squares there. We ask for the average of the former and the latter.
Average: 379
